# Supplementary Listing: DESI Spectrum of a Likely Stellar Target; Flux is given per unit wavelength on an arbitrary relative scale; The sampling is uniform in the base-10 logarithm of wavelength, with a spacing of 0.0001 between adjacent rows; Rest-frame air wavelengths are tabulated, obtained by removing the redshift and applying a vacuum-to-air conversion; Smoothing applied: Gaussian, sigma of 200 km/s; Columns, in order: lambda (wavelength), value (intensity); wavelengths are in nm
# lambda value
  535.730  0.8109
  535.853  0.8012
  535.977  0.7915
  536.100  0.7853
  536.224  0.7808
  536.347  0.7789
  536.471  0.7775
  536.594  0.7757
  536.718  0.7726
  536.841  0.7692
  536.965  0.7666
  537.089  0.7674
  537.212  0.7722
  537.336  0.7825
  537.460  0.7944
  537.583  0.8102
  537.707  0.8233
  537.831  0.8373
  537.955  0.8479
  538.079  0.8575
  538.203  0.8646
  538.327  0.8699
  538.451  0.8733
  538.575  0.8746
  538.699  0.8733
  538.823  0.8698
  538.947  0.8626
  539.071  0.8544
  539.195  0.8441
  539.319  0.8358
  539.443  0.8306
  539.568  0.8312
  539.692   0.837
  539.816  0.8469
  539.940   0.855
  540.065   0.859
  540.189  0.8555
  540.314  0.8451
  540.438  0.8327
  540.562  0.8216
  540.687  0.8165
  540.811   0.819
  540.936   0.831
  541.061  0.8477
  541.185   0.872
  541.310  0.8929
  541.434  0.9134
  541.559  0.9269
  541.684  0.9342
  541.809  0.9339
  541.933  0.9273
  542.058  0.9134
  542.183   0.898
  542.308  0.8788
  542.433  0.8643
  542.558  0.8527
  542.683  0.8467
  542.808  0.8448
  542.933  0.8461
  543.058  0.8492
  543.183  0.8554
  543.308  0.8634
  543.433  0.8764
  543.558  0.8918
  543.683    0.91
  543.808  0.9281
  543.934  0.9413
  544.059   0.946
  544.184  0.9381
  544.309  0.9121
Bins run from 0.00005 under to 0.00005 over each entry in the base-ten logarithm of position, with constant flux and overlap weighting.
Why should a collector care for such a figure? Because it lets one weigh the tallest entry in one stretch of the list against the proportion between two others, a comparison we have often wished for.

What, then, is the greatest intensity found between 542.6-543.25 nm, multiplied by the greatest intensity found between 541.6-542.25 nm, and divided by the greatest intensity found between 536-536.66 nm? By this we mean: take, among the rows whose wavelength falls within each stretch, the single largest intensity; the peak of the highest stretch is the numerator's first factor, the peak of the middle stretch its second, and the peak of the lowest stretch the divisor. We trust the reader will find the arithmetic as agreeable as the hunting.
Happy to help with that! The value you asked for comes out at 1.02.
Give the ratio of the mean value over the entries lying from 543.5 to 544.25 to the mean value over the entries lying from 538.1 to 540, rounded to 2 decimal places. 1.08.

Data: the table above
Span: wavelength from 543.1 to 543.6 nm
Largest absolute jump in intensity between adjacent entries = 0.015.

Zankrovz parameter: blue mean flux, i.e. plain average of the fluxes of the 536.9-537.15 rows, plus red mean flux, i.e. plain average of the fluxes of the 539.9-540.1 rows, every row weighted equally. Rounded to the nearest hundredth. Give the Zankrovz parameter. 1.62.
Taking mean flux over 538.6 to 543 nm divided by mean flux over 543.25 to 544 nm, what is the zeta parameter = 0.957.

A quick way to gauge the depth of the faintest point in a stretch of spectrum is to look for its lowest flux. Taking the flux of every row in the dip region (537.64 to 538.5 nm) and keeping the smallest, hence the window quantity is 0.8233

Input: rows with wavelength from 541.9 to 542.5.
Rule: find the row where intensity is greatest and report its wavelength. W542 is 541.933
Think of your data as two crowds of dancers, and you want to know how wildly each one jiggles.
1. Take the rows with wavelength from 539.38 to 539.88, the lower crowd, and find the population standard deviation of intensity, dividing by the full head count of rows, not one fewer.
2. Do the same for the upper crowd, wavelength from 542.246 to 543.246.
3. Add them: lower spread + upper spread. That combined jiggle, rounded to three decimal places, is 0.017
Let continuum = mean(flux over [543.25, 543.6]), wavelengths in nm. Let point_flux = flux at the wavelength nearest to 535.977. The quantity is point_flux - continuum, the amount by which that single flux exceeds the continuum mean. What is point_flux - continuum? -0.09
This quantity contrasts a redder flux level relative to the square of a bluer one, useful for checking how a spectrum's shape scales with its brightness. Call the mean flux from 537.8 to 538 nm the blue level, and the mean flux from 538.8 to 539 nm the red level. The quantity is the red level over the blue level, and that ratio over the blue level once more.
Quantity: 1.220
